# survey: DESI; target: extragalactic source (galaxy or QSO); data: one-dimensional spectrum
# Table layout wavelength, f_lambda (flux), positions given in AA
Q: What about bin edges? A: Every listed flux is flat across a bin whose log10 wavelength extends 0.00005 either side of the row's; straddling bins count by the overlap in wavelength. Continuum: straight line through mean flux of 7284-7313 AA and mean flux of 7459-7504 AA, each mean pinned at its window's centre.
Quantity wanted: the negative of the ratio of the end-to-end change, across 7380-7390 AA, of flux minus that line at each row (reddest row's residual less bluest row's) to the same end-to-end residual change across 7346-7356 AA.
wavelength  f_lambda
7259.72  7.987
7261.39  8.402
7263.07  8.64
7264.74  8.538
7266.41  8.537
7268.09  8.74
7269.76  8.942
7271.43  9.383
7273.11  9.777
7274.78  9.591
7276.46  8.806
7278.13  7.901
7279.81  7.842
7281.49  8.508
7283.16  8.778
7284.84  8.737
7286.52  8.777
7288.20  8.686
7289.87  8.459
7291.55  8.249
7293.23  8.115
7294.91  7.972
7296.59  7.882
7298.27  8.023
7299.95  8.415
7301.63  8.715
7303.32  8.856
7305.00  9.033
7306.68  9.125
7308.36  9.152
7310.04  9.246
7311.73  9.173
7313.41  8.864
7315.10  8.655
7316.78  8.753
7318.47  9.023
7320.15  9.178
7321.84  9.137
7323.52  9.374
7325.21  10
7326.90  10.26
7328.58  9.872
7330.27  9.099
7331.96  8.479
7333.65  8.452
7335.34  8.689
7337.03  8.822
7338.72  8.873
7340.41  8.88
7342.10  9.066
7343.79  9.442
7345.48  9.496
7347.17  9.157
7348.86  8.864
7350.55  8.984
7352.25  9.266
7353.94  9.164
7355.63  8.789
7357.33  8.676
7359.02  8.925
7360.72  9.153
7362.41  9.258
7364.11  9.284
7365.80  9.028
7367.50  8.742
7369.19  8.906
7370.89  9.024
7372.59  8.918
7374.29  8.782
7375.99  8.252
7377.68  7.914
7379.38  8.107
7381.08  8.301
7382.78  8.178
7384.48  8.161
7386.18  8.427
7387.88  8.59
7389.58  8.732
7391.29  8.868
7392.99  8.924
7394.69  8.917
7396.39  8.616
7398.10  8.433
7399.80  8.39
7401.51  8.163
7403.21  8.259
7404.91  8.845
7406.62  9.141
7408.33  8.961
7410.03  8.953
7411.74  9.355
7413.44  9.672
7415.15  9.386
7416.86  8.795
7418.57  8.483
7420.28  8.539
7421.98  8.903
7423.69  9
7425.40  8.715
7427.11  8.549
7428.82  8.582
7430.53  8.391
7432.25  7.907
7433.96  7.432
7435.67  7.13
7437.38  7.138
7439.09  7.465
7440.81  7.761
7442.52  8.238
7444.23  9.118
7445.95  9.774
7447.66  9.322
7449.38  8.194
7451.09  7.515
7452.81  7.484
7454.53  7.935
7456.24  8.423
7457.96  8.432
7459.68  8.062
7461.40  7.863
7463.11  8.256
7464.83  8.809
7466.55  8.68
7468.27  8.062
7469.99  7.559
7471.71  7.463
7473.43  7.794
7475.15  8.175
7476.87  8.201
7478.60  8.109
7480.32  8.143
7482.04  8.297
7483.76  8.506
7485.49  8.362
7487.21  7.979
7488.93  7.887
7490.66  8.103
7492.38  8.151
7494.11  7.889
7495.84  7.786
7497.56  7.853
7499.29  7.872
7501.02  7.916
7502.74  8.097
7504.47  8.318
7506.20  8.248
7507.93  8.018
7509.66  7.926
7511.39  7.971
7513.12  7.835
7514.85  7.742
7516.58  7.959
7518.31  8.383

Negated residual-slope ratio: 1.3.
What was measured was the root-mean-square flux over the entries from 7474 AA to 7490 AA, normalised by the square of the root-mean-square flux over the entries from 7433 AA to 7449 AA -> 0.121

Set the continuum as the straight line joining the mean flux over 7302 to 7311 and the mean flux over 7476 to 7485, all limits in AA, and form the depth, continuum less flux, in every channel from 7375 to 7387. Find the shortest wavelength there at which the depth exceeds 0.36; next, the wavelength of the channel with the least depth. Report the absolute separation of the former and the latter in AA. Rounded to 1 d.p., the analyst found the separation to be 10.2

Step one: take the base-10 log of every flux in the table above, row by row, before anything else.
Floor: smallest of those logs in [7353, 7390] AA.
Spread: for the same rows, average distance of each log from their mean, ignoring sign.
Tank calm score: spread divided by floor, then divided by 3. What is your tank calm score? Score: 0.0062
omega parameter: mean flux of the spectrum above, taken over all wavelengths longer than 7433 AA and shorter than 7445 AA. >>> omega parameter 7.75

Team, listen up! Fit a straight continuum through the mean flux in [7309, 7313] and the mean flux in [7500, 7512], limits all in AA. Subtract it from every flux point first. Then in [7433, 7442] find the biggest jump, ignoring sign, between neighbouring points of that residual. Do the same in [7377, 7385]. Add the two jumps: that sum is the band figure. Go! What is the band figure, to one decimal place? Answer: 0.5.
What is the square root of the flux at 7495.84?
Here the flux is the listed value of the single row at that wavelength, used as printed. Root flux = 2.79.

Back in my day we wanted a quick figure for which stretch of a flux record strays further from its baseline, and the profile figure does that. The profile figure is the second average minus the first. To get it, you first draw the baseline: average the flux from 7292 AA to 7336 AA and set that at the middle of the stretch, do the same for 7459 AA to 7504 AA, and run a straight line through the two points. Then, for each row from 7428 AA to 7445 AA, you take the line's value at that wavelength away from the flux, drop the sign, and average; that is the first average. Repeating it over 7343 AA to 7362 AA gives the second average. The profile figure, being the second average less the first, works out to -0.24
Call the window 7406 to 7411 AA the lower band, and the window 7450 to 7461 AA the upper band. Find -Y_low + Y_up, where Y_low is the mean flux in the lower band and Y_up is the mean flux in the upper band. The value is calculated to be -1.04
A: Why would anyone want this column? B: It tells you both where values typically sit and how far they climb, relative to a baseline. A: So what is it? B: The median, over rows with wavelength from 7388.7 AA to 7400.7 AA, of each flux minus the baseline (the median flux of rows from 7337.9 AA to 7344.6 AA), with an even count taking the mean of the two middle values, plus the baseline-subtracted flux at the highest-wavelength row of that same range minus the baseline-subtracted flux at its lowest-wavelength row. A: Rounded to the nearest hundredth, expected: -0.58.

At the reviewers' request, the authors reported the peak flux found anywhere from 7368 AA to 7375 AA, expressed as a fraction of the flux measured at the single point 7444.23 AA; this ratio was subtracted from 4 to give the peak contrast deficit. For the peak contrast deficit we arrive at 3.01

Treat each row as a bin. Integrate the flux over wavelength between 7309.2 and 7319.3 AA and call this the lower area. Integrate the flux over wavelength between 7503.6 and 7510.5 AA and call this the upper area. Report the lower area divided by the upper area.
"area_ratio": 1.6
